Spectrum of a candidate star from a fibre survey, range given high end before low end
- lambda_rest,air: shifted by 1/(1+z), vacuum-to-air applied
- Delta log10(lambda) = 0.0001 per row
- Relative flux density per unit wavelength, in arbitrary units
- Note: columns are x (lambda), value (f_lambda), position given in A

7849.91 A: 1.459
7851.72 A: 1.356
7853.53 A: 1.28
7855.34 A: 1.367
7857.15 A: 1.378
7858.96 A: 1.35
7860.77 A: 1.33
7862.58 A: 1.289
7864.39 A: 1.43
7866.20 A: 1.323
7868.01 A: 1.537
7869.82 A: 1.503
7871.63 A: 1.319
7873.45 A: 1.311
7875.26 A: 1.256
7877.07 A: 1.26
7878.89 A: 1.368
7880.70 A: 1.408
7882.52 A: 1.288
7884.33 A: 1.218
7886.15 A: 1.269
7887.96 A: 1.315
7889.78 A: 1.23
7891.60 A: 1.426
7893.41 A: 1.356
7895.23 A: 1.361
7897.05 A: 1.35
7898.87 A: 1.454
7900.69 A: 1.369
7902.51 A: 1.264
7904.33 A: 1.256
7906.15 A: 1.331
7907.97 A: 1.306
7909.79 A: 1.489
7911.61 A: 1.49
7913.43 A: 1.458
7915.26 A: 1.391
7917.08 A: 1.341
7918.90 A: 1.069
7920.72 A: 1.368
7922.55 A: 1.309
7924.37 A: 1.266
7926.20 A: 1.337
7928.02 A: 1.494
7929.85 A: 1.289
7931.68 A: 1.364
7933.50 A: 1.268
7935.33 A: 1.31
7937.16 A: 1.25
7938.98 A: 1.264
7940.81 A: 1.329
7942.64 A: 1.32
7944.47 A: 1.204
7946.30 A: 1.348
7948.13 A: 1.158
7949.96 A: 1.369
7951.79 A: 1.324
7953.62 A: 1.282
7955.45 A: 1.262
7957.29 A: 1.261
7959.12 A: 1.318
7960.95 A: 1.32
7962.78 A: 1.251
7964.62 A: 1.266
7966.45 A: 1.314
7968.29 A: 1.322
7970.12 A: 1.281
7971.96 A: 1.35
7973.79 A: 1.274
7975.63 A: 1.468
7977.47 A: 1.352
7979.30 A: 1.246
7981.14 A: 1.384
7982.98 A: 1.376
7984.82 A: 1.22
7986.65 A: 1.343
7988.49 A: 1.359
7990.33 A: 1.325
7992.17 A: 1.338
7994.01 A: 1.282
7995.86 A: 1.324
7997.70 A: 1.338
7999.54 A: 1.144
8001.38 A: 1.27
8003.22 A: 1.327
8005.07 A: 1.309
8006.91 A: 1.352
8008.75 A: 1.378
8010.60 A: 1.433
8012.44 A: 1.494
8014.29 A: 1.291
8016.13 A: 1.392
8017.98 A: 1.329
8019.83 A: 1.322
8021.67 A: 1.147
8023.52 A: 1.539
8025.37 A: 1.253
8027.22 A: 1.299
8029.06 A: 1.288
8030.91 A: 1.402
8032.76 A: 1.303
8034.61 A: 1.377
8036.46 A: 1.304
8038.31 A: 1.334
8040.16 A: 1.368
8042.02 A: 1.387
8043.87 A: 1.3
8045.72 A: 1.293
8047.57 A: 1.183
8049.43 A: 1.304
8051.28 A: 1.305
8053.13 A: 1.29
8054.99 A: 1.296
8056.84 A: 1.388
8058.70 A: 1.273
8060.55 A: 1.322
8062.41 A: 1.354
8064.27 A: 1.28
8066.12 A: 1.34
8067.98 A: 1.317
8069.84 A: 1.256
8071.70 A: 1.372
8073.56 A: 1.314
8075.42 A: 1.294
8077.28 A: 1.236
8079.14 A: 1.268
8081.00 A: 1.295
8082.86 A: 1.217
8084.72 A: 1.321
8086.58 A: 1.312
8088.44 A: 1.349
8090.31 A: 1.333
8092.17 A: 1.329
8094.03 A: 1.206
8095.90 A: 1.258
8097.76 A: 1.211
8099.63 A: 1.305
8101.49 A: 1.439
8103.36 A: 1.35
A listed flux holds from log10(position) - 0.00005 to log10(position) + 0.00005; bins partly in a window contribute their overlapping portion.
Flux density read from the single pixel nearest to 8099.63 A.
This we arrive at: 1.305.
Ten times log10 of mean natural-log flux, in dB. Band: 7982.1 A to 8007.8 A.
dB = -5.73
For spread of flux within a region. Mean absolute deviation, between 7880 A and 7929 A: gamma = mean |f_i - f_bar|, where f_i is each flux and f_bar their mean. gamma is 0.072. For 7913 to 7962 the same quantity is 0.059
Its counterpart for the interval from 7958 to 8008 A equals 0.044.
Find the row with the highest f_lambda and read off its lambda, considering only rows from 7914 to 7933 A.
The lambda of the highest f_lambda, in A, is 7928.02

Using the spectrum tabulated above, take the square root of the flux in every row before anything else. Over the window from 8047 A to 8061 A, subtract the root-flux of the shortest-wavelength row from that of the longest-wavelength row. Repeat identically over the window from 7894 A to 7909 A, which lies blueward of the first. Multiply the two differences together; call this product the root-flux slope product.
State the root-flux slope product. -0.0015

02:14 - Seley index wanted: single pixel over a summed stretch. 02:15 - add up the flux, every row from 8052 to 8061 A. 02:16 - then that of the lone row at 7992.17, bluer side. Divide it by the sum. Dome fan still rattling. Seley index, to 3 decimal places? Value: 0.204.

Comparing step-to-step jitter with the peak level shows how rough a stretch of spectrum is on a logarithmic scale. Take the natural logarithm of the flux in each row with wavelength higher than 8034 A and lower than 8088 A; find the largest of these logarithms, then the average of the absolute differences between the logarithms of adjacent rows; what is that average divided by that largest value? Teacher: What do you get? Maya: 0.127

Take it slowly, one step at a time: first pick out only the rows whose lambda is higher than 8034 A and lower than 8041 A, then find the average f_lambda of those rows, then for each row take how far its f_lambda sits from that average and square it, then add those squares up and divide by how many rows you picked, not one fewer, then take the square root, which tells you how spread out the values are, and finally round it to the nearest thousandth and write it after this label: 0.029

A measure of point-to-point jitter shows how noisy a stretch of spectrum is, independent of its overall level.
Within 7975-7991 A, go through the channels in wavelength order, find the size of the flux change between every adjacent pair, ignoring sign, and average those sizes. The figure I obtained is 0.087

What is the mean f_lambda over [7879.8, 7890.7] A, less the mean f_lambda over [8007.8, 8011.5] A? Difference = -0.117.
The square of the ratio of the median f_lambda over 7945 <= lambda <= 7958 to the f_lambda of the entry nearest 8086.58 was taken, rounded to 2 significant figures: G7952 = 0.95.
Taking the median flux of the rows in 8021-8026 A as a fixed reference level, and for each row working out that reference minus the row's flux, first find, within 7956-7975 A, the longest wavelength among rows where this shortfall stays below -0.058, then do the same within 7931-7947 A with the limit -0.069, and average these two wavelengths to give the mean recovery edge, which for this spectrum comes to 7959.1 A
